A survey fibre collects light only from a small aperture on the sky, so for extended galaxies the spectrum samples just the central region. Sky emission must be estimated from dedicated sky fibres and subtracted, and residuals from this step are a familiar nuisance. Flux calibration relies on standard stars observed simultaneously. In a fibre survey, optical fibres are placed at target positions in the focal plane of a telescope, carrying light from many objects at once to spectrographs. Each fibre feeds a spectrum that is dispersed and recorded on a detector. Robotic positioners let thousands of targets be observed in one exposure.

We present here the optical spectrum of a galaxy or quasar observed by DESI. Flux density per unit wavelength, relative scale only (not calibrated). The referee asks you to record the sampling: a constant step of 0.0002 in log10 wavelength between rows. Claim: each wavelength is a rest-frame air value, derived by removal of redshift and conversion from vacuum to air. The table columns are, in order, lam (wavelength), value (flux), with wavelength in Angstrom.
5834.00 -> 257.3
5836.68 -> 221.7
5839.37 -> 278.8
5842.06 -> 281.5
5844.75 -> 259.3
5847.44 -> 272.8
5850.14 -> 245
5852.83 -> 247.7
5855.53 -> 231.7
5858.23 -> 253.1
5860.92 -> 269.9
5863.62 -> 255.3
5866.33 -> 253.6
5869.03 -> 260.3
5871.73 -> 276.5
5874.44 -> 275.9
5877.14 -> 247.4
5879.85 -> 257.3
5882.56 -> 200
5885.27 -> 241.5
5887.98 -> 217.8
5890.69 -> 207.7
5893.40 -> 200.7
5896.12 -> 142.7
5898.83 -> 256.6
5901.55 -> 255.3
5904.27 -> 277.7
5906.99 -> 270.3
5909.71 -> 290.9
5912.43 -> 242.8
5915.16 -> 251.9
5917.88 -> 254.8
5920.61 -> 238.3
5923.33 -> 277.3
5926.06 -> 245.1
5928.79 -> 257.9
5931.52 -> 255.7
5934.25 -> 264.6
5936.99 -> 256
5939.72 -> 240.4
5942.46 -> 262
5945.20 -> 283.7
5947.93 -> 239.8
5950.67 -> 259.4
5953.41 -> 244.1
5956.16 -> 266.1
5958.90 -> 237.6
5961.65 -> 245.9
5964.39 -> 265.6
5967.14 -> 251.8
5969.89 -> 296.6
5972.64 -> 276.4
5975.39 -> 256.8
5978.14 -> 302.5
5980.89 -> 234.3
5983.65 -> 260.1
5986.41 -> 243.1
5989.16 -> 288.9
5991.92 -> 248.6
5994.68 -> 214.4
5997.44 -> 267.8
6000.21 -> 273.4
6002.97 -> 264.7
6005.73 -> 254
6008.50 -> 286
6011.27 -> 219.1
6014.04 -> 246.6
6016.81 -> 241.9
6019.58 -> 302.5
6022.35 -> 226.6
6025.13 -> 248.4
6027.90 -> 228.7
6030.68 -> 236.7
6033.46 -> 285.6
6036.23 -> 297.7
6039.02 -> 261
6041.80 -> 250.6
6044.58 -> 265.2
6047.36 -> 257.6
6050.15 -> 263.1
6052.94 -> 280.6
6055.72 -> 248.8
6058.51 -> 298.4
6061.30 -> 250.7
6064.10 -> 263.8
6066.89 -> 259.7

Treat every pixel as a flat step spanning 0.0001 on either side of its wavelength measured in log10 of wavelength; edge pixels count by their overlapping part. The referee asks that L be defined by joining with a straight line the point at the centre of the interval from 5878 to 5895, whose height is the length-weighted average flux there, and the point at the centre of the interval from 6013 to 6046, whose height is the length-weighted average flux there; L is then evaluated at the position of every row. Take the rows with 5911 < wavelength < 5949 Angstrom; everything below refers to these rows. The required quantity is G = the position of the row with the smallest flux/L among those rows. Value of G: 5947.93 Angstrom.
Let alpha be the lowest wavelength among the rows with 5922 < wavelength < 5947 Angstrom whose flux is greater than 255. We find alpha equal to 5923.33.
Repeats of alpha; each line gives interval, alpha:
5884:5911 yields 5898.83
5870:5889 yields 5871.73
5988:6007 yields 5989.16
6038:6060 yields 6039.02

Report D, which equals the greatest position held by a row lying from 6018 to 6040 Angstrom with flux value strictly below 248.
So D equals 6030.68 Angstrom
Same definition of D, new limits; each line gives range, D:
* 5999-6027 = 6022.35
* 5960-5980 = 5961.65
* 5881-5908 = 5896.12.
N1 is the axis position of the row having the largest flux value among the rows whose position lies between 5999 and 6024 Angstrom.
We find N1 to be 6019.58 Angstrom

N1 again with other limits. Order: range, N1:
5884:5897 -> 5885.27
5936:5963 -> 5945.20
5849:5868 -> 5860.92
